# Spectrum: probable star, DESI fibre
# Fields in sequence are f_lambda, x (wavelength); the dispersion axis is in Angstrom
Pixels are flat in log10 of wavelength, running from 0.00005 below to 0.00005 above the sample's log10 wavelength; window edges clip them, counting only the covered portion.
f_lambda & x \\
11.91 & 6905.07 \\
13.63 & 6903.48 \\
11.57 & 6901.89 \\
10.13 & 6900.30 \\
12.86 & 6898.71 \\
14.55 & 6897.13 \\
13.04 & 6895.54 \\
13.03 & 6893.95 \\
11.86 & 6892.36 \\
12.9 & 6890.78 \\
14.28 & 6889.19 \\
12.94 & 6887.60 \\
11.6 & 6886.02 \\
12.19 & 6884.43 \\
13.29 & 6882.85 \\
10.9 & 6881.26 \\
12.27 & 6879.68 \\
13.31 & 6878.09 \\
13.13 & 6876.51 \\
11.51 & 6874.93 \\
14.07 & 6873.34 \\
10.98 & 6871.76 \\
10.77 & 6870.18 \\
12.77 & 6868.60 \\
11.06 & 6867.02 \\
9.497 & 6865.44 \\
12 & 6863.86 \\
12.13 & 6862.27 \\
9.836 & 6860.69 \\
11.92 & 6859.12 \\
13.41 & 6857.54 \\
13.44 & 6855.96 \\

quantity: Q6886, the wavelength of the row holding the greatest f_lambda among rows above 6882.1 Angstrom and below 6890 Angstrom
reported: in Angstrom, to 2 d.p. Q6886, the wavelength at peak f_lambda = 6889.19 Angstrom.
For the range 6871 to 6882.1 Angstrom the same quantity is 6873.34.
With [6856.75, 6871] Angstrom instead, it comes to 6857.54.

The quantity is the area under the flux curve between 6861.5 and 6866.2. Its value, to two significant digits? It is 53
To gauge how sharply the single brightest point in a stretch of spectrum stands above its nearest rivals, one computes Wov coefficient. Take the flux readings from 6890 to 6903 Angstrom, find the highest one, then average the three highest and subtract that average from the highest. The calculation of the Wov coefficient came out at 1.0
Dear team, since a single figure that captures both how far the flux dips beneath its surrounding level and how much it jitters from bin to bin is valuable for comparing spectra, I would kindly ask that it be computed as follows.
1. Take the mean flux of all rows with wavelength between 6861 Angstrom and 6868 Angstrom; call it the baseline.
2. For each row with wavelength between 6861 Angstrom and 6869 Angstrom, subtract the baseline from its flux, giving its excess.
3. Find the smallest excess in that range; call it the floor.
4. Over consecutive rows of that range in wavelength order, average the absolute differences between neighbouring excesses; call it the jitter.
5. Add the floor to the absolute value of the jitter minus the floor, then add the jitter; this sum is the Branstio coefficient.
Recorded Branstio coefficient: 3.0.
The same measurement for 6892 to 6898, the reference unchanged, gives 1.8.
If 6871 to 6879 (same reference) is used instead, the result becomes 3.7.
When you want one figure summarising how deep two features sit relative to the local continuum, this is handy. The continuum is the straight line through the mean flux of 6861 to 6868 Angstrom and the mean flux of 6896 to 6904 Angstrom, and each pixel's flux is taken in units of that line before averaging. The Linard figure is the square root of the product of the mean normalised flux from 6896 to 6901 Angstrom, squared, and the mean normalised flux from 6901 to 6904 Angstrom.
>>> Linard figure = 1.00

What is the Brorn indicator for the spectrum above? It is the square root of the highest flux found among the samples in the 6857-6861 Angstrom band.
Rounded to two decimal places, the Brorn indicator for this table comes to 3.66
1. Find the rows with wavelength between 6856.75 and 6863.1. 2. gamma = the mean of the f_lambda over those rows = 11.8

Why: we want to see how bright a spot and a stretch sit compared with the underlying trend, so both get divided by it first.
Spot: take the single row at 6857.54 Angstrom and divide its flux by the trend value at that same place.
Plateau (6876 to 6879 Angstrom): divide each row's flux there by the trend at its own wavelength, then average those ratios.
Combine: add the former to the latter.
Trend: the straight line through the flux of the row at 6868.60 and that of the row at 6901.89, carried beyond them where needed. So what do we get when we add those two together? 2.08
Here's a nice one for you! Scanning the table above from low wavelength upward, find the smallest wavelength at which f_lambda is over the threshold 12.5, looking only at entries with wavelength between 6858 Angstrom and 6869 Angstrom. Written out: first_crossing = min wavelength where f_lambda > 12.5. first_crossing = 6868.60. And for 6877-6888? 6878.09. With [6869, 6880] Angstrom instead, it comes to 6873.34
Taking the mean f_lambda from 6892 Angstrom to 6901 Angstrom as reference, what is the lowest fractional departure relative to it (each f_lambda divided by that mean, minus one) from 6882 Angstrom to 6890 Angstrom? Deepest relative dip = -0.08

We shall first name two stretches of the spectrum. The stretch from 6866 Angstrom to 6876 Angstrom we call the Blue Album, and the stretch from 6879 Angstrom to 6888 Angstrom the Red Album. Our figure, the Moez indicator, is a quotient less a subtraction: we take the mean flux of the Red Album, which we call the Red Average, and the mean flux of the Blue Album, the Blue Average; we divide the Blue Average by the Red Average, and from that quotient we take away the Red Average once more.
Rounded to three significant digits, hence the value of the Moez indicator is -11.2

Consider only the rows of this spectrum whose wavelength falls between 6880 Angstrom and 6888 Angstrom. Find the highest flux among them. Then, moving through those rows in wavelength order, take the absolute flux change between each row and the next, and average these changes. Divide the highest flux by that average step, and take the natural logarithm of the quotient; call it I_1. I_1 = 2.28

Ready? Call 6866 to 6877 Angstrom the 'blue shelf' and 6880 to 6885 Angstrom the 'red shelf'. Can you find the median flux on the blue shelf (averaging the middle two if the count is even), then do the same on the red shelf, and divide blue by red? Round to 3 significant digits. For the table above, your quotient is 0.944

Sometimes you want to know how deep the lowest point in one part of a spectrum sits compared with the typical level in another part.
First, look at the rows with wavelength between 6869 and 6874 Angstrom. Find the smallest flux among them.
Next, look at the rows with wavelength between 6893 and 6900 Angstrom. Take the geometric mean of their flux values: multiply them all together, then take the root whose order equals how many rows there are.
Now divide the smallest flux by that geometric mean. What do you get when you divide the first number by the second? 0.81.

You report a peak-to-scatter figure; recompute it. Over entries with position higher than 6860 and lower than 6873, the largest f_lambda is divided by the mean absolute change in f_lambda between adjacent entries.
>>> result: 8.6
